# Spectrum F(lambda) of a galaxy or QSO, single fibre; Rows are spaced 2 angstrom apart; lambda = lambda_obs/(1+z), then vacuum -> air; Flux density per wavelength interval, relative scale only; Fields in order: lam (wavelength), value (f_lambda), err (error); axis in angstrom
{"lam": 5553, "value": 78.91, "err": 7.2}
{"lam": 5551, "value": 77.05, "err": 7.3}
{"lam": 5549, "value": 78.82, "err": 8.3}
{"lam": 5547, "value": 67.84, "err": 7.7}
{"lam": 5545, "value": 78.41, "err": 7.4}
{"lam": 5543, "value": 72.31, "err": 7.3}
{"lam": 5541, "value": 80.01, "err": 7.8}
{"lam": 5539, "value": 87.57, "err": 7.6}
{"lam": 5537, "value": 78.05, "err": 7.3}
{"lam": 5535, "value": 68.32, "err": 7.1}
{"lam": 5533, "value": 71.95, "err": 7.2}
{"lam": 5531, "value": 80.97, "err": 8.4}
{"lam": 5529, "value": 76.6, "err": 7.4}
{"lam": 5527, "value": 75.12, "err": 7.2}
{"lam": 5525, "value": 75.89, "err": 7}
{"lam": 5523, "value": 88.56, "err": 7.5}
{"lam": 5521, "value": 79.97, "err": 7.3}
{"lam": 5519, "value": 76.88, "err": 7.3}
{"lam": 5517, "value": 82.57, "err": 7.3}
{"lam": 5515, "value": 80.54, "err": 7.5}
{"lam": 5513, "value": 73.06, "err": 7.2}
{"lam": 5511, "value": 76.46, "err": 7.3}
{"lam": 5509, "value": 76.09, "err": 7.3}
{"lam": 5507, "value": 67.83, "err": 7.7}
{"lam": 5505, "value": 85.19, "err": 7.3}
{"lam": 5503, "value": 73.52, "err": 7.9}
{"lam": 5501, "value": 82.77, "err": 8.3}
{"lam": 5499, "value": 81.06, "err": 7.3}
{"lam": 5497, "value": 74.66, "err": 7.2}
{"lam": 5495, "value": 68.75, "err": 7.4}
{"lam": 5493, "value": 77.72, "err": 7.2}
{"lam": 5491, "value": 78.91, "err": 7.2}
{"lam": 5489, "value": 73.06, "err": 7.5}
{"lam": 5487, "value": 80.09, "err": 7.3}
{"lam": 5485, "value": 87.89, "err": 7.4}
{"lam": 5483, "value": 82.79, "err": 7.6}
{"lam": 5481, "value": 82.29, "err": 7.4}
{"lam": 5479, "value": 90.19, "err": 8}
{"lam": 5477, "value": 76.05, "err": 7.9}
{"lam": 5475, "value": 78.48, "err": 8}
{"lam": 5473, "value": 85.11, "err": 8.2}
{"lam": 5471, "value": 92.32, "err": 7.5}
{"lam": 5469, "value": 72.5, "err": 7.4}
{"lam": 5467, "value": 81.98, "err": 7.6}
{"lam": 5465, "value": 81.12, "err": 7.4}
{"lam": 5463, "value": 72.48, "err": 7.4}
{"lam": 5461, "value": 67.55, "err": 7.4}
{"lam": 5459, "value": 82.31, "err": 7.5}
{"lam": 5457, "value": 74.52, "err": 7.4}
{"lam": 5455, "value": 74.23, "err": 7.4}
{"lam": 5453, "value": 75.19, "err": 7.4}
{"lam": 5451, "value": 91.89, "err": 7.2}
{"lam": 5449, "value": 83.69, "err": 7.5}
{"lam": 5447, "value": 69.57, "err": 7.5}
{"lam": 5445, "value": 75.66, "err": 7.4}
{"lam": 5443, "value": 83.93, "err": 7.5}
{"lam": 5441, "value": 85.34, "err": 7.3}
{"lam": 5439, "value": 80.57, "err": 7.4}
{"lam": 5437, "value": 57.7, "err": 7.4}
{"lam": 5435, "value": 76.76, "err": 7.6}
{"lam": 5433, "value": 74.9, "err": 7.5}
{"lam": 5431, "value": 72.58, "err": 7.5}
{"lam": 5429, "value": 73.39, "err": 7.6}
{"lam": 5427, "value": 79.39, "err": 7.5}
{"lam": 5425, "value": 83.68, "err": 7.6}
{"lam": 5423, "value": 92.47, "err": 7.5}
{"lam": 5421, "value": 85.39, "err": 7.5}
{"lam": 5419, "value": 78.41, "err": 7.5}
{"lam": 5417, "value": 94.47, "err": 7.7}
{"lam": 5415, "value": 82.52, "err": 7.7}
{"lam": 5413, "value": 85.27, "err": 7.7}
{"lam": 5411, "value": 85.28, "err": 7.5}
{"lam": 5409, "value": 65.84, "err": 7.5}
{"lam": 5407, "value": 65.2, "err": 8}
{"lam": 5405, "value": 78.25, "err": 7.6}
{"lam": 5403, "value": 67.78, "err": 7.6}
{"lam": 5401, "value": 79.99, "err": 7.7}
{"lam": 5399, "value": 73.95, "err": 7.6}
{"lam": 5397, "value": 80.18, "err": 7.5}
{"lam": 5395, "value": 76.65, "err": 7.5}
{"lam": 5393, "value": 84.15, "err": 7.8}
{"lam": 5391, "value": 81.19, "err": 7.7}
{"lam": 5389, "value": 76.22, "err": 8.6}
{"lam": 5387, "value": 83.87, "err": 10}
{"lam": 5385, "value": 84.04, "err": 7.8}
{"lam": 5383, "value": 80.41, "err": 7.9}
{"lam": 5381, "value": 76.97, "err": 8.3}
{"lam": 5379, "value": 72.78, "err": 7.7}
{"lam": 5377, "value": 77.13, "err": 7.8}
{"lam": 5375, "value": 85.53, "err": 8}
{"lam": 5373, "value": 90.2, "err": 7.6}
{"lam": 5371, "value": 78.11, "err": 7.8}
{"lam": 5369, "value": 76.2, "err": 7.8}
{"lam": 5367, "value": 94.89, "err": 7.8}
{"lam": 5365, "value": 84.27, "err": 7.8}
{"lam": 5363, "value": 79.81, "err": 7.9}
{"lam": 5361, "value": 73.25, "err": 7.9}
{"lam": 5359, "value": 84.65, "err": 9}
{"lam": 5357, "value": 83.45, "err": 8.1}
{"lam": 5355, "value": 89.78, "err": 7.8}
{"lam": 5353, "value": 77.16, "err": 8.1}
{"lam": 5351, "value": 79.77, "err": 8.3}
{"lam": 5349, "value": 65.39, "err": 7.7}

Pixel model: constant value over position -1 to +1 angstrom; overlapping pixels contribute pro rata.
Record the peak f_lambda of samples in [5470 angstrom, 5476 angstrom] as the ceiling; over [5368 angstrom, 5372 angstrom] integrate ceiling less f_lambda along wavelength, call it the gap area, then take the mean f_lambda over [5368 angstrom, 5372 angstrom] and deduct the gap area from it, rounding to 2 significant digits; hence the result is 16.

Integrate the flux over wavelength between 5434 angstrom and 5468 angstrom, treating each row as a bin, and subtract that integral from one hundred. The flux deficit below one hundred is -2529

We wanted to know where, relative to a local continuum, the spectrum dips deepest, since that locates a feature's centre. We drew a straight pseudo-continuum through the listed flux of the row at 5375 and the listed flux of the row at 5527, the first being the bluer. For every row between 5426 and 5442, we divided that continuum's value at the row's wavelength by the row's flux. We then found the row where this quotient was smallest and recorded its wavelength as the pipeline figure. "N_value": 5441 angstrom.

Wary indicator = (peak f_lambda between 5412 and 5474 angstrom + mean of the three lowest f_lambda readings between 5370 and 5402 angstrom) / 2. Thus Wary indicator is 84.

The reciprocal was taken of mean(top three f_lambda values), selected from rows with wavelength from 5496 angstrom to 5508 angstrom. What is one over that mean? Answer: 0.0120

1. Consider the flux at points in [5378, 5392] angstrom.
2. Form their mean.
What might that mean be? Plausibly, 79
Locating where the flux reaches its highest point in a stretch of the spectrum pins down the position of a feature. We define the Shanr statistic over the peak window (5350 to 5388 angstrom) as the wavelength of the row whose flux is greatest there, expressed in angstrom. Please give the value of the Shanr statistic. 5367 angstrom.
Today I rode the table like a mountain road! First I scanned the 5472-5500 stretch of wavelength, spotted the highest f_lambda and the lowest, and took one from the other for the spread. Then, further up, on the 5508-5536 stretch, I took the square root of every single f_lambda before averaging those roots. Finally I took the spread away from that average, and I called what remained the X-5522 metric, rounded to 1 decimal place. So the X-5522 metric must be -12.6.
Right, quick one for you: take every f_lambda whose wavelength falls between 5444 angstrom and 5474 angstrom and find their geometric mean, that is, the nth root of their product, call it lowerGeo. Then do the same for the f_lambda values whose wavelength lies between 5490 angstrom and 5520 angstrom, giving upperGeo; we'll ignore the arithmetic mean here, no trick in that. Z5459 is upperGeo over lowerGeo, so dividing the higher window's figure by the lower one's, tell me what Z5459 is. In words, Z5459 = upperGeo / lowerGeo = 0.98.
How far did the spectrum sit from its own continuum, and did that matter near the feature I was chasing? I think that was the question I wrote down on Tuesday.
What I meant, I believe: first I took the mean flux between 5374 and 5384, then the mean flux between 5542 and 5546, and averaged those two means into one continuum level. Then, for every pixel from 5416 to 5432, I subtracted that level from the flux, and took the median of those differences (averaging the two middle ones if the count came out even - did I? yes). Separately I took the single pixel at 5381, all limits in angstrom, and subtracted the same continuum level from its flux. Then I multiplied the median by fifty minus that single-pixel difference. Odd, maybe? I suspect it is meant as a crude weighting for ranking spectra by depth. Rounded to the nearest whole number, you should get 229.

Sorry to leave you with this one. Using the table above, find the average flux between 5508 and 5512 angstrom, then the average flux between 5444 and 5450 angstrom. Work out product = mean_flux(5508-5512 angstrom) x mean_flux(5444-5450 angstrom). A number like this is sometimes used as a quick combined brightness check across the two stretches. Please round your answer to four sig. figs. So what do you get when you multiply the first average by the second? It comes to 5820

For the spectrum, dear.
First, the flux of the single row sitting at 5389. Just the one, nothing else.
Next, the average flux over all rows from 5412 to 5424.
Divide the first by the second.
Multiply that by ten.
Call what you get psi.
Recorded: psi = 8.8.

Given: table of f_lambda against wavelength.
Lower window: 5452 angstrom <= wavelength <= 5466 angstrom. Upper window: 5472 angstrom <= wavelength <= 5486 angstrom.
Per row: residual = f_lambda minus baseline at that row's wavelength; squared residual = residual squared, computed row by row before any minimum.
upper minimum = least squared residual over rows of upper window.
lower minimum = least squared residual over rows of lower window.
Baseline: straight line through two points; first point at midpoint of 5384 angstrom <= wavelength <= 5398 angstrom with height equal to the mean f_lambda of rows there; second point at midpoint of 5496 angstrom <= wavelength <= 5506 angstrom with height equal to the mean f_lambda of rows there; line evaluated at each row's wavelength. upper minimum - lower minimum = 0.3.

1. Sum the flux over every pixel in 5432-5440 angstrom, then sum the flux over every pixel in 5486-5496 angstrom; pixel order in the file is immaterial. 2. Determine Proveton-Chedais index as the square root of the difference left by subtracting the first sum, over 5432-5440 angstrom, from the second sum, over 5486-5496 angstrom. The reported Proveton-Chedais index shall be 9.4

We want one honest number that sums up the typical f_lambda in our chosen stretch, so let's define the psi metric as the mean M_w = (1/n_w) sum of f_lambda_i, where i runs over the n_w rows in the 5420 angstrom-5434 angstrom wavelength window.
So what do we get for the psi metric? 80.3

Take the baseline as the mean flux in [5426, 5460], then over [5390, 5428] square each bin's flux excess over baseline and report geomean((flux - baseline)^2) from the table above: 23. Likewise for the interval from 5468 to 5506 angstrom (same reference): 17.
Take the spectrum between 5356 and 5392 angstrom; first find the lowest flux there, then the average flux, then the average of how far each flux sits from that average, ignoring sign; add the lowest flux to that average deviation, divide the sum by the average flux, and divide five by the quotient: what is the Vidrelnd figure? 5.26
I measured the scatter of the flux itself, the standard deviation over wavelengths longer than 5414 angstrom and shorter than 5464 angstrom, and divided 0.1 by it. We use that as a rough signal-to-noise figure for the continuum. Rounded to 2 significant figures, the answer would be 0.012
